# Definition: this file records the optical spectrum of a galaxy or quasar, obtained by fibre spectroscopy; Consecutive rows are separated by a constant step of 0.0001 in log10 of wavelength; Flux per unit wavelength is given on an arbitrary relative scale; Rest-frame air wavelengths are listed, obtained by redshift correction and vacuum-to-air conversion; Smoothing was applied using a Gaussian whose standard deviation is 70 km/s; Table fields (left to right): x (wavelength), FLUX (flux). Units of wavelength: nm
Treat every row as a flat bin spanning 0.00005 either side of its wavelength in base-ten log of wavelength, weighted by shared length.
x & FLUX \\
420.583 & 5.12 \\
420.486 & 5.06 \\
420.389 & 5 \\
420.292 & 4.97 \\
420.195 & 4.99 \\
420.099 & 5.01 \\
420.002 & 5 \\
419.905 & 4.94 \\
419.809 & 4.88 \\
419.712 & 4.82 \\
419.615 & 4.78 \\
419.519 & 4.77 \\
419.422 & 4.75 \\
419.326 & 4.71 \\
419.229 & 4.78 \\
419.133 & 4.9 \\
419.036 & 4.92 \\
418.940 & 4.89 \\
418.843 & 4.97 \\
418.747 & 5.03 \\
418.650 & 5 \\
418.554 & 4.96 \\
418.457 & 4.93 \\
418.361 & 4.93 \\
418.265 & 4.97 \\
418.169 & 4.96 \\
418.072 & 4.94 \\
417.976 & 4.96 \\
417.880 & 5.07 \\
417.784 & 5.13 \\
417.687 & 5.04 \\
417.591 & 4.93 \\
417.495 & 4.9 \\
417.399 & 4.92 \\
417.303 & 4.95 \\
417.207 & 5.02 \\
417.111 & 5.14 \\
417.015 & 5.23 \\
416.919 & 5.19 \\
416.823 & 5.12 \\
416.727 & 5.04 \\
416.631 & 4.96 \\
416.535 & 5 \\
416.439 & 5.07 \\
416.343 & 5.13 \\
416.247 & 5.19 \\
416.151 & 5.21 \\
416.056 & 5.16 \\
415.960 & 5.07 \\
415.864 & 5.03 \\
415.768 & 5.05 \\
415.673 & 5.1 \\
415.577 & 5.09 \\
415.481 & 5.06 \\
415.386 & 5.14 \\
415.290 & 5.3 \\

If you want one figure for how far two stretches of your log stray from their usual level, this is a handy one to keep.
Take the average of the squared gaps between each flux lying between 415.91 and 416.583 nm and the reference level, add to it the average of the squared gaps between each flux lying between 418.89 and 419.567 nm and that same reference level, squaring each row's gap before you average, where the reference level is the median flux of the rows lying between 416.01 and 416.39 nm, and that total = 0.14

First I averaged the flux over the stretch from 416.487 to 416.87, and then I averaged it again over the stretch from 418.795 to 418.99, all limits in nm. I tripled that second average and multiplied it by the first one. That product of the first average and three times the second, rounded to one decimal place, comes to 74.4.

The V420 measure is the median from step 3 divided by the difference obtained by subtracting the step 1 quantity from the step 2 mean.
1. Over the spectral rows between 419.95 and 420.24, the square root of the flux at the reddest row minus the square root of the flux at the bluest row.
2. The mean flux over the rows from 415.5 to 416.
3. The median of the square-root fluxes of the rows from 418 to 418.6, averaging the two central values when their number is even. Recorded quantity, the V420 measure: 0.439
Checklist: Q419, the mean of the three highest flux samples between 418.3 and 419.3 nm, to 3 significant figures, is 5.00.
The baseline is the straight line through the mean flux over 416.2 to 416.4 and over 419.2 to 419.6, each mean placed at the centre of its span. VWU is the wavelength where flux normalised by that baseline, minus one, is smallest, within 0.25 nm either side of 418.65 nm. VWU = 418.457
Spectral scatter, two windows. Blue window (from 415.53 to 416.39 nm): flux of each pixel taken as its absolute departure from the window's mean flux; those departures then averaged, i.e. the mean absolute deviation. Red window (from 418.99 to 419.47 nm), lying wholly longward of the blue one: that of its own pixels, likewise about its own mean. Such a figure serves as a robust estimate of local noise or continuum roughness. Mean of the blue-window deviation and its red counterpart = 0.07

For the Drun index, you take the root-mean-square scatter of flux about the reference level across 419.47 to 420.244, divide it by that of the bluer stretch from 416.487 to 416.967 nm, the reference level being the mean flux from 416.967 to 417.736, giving 1.6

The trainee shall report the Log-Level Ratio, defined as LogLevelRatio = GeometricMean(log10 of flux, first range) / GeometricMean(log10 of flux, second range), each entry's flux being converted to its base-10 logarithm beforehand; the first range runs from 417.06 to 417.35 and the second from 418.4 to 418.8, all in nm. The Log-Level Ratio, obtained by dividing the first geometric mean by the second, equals 1.01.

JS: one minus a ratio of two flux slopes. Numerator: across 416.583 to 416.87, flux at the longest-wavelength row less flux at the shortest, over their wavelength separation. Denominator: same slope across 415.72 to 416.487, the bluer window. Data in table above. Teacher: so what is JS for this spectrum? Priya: -27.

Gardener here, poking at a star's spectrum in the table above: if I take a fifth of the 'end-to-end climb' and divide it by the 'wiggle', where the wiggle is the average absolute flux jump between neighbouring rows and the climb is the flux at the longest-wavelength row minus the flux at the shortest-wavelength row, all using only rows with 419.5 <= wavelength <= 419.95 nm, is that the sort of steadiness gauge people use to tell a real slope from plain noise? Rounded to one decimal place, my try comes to 0.8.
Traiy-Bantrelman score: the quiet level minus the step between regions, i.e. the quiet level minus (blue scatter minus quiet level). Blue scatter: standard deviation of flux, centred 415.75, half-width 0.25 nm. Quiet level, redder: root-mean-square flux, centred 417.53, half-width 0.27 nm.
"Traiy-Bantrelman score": 9.93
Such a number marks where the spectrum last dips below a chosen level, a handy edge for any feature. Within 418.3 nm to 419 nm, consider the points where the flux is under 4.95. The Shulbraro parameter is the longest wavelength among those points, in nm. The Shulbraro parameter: 418.940 nm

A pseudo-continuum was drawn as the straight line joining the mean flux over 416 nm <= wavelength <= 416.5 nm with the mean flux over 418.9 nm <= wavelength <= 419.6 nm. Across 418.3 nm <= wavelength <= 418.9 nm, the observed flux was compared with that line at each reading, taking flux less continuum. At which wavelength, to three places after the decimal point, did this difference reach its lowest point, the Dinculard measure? 418.361 nm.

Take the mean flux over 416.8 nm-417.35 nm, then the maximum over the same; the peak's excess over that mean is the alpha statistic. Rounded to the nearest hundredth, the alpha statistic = 0.12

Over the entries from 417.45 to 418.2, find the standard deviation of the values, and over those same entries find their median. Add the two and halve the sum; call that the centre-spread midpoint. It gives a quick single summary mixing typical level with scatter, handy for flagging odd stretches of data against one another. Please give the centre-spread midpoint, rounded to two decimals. 2.52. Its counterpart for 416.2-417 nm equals 2.59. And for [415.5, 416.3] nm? 2.58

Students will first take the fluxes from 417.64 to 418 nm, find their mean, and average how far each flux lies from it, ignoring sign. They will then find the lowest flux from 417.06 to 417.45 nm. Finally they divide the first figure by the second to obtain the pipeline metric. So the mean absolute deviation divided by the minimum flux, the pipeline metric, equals 0.0102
